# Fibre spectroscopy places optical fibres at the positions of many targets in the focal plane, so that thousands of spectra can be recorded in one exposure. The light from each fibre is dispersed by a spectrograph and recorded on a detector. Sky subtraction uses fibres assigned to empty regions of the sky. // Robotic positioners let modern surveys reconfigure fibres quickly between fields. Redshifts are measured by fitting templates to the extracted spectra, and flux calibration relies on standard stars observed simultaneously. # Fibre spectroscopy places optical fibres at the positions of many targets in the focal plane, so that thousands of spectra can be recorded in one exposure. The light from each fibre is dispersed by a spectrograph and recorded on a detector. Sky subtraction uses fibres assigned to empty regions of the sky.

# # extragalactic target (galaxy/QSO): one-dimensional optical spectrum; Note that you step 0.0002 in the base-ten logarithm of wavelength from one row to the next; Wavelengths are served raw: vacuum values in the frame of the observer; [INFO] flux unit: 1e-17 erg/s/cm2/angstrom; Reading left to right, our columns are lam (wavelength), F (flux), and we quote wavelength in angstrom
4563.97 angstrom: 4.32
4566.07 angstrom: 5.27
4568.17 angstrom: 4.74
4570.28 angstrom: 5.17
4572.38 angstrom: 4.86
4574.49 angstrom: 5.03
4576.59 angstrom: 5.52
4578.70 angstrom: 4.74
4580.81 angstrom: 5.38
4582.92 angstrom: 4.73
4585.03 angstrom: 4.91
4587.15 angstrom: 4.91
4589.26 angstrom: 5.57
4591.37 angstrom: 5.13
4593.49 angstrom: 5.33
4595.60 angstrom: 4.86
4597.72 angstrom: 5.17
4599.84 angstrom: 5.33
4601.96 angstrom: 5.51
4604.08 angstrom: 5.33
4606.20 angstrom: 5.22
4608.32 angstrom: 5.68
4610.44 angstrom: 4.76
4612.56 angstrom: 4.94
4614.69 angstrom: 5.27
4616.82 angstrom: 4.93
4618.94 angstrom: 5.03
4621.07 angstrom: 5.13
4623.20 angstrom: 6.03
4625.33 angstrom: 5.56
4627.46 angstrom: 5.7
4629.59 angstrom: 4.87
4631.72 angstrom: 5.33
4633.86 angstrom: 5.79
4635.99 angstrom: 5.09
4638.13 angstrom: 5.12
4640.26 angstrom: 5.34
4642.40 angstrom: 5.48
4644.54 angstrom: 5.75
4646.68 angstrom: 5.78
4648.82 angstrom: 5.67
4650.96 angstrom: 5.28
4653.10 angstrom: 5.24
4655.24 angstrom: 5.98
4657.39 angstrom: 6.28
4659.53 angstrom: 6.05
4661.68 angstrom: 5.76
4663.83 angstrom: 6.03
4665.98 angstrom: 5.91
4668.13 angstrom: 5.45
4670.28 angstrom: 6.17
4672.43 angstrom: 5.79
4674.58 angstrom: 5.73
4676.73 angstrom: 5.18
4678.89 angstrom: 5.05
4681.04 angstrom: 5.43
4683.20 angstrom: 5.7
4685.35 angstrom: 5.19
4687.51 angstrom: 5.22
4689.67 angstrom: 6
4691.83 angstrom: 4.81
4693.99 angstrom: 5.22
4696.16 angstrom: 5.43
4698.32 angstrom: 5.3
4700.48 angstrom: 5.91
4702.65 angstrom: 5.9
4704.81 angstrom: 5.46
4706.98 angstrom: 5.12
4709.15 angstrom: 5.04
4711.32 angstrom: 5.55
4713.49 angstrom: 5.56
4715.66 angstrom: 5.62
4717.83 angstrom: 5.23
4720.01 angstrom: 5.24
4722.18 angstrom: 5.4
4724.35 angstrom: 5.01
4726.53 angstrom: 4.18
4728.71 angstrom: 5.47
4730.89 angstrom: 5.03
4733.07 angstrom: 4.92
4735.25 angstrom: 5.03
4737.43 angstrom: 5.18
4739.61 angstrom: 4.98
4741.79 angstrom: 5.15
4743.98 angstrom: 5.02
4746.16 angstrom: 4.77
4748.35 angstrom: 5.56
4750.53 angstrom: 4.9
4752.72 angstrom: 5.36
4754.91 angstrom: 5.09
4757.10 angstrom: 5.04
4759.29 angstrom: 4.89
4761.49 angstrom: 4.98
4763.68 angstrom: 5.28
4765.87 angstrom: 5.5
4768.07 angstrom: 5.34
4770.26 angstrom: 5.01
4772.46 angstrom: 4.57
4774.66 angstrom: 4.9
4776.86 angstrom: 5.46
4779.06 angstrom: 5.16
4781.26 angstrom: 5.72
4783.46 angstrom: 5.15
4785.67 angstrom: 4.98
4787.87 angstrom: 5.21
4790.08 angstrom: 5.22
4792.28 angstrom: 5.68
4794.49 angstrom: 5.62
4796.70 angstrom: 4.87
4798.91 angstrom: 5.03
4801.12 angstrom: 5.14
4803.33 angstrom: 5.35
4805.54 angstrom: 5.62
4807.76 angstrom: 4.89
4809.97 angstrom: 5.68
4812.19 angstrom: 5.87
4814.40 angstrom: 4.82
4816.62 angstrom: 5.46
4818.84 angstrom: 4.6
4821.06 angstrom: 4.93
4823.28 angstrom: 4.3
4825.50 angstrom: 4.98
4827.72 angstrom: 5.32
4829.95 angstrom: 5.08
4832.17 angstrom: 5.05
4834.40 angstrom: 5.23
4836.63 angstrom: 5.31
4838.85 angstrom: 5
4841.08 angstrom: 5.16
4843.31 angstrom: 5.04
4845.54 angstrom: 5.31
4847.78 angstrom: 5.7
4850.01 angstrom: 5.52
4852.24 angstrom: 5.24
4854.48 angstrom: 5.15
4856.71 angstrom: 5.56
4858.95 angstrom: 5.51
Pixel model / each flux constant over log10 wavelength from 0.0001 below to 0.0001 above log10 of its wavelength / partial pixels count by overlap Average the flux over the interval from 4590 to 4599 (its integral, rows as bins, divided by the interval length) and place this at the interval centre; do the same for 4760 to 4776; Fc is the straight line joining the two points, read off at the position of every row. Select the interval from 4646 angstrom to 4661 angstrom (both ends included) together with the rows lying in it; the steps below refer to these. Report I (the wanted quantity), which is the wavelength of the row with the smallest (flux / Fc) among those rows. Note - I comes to 4653.10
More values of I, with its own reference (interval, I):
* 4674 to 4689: 4678.89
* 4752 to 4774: 4772.46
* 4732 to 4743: 4733.07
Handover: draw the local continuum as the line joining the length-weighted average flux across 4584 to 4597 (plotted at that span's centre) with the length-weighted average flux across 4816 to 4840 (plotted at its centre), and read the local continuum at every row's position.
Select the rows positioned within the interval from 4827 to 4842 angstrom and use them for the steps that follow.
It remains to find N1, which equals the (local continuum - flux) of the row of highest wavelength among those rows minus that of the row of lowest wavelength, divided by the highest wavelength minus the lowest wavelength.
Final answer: 0.012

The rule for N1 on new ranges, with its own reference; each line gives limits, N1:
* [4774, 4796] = -0.037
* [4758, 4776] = -0.001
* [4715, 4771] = 0.011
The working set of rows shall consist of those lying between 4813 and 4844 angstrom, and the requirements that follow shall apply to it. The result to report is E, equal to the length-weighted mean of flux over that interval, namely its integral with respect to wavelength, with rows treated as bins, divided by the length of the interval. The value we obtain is 5.0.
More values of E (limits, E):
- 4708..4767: 5.1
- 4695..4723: 5.4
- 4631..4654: 5.4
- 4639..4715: 5.6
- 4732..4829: 5.1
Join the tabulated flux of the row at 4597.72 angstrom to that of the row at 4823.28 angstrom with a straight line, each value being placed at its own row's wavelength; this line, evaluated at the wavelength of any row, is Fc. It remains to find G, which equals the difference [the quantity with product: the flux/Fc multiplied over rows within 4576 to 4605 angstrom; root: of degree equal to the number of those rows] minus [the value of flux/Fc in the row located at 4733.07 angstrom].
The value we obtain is -0.06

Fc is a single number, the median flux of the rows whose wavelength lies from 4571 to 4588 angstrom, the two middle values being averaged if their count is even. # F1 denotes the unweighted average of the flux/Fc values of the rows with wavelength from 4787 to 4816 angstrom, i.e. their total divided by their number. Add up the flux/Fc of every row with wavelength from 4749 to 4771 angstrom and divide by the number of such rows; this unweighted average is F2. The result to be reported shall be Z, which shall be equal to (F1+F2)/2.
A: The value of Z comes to 1.06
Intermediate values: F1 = 1.08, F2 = 1.05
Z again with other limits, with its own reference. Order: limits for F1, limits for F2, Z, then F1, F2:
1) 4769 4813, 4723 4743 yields 1.04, 1.07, 1.02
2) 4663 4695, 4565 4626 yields 1.09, 1.13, 1.05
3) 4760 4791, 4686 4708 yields 1.08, 1.05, 1.11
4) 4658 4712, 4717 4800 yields 1.09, 1.13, 1.05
